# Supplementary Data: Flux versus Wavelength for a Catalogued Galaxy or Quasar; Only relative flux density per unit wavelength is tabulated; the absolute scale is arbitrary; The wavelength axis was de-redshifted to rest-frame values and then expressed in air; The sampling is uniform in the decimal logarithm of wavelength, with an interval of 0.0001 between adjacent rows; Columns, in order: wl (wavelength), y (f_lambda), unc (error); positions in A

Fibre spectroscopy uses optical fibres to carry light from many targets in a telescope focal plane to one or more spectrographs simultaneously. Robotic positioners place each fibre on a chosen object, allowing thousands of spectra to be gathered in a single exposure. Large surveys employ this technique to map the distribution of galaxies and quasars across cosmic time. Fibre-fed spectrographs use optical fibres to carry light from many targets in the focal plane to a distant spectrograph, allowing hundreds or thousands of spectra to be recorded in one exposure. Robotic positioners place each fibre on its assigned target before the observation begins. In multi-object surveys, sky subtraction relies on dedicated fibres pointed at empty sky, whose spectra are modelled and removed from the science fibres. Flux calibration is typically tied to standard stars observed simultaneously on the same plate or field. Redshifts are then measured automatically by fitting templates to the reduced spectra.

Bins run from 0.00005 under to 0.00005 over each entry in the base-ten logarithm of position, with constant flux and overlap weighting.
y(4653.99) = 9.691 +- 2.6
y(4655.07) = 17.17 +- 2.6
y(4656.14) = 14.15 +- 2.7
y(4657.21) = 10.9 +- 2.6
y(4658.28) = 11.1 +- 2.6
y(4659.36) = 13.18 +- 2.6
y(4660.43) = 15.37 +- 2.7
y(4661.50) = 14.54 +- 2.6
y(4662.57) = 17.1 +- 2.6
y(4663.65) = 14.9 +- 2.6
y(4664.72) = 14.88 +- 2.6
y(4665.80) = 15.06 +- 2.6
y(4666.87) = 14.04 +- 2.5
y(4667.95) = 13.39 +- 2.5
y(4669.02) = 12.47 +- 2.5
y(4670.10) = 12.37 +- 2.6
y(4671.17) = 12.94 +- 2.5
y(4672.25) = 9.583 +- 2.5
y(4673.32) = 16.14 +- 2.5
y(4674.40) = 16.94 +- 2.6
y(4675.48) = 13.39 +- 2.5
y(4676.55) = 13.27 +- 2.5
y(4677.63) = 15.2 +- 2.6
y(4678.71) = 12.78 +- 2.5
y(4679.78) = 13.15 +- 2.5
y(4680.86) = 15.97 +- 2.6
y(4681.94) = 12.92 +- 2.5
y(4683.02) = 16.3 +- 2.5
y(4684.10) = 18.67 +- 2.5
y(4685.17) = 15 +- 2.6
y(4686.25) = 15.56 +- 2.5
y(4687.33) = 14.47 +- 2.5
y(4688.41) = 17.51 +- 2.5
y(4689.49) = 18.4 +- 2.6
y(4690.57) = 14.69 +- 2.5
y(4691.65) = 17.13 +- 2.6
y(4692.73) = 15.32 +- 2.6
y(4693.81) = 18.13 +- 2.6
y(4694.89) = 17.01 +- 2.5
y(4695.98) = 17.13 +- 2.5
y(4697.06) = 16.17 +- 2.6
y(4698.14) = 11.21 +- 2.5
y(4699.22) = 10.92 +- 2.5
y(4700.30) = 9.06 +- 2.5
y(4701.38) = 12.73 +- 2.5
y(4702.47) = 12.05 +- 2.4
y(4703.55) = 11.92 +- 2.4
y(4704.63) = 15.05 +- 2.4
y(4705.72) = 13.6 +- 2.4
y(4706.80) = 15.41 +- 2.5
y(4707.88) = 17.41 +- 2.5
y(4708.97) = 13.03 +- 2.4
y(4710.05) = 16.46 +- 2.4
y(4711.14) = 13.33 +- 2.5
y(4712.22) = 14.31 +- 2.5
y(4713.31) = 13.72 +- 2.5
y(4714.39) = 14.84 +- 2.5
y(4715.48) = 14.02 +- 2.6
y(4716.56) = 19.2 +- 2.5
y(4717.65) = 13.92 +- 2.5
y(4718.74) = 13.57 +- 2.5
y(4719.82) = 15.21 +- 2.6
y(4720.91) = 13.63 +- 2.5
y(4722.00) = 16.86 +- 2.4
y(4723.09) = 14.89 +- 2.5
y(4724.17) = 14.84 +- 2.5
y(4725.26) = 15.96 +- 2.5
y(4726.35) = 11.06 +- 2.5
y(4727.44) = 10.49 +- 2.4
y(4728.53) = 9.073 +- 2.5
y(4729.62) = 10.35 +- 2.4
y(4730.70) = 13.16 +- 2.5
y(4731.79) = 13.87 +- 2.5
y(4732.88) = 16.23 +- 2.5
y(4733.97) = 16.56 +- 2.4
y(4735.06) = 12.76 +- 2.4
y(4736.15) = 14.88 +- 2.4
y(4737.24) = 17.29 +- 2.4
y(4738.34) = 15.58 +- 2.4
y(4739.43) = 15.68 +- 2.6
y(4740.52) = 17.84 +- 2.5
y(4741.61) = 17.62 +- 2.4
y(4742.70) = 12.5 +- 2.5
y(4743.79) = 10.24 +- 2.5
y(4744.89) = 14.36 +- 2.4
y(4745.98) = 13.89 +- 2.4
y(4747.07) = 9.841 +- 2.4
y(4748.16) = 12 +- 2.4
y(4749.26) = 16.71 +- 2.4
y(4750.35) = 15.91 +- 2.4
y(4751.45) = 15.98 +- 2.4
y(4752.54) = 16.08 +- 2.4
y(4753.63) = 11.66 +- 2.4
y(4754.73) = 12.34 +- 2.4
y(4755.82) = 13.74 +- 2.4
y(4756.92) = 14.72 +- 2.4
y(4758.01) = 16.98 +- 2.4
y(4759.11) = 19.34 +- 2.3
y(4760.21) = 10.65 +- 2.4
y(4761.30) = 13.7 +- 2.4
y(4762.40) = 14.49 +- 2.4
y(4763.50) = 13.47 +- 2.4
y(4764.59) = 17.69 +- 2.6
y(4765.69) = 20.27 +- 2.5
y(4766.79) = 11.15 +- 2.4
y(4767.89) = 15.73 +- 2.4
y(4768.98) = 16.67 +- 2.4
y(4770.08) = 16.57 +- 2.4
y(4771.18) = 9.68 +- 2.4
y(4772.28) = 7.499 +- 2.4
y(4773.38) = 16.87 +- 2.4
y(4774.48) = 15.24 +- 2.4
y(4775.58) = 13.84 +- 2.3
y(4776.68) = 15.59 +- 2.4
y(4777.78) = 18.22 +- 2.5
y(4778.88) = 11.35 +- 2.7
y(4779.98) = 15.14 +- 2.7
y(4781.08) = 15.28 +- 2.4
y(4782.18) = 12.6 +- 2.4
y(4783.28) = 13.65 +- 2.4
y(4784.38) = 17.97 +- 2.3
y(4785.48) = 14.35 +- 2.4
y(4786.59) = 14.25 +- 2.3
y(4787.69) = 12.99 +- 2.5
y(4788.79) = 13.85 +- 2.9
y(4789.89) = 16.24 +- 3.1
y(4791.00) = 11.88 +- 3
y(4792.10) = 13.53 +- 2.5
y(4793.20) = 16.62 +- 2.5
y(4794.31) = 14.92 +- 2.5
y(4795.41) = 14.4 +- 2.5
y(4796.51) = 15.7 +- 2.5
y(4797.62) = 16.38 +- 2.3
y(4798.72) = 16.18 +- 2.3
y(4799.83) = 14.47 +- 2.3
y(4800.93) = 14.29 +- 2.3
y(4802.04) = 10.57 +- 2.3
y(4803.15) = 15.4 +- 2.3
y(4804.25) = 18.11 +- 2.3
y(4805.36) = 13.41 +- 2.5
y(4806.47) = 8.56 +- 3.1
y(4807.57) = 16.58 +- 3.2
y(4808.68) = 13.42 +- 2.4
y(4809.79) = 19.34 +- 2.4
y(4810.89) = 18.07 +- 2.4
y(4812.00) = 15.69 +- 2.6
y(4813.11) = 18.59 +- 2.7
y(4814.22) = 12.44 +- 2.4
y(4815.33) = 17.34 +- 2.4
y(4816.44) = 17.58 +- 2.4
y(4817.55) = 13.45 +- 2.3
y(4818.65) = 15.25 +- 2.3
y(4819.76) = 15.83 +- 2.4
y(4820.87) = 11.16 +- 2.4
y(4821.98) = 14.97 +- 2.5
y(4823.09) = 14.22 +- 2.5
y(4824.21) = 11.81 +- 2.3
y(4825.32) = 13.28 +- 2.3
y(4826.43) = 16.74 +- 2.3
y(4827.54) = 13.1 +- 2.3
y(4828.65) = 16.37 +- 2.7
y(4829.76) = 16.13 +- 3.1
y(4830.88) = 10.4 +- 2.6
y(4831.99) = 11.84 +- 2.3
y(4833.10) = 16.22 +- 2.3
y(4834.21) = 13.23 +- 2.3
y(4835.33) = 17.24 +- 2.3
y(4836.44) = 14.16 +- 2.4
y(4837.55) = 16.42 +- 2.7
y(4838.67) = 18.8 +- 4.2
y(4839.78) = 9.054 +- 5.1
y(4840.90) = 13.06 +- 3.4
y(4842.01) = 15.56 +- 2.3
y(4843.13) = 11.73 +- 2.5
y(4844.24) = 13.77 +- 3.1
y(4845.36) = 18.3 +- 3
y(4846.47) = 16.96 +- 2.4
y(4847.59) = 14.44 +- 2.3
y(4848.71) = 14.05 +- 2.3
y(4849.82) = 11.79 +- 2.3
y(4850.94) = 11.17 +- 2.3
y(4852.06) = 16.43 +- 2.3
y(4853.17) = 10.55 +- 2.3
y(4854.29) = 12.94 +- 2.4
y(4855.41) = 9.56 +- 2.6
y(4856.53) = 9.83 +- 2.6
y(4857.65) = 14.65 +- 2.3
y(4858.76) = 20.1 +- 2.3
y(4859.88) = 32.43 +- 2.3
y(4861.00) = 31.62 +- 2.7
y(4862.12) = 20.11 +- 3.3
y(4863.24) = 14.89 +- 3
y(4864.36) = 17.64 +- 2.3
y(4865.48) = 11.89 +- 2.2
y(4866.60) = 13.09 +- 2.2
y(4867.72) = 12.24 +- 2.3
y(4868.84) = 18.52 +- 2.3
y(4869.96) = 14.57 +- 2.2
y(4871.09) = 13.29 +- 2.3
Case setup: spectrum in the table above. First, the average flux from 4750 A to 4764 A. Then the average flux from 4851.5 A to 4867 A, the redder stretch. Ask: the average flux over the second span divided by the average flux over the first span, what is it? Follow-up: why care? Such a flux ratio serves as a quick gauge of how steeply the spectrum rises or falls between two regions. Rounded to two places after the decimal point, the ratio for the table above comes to 1.16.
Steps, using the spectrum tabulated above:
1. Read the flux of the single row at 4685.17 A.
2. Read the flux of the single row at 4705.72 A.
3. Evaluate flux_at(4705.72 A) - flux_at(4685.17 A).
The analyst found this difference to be -1.4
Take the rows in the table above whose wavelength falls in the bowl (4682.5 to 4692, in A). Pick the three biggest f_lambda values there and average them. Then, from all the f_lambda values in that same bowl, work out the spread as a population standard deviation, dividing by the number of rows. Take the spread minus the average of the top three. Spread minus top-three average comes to -16.7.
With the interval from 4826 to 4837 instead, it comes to -14.6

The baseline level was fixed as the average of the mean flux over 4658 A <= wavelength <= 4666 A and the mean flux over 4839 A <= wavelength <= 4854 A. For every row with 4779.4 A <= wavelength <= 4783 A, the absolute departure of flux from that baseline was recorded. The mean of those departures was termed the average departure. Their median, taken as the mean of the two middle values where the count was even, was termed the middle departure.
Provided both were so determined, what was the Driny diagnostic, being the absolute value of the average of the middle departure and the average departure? 1.2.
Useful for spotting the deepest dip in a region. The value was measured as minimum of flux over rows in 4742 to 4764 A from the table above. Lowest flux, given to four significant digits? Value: 9.841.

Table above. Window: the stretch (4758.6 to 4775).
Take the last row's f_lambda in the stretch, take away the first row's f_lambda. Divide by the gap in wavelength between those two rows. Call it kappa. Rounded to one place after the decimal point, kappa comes -0.3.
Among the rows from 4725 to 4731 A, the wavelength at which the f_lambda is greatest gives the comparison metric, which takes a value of 4725.26 A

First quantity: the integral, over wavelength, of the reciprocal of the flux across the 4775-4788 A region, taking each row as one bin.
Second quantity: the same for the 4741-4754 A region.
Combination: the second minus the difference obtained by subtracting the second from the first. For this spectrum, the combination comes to 1.03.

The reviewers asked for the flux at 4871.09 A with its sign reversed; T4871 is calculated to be -13.3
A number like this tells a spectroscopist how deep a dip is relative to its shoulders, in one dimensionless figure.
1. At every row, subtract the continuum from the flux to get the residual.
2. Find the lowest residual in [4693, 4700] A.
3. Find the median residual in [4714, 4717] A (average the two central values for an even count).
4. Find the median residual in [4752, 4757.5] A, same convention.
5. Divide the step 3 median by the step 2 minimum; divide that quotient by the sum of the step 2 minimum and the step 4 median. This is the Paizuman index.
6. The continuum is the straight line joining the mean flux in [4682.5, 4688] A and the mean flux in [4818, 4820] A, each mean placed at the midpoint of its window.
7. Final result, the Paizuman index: -0.030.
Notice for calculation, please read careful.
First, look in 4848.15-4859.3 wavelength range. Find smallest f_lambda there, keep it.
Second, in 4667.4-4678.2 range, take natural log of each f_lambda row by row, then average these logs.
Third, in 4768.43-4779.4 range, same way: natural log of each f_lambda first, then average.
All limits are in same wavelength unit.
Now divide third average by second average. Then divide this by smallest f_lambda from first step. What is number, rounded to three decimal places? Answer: 0.105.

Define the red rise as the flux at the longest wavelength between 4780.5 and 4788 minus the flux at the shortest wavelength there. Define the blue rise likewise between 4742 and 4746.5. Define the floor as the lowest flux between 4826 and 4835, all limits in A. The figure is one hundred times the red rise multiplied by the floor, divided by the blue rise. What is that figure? -1713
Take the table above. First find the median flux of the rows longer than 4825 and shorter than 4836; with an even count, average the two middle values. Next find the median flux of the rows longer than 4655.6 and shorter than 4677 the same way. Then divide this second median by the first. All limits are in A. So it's 0.93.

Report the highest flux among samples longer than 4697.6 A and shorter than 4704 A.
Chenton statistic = 12.73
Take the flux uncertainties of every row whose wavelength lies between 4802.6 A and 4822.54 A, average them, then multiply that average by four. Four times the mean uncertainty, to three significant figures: 10.0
